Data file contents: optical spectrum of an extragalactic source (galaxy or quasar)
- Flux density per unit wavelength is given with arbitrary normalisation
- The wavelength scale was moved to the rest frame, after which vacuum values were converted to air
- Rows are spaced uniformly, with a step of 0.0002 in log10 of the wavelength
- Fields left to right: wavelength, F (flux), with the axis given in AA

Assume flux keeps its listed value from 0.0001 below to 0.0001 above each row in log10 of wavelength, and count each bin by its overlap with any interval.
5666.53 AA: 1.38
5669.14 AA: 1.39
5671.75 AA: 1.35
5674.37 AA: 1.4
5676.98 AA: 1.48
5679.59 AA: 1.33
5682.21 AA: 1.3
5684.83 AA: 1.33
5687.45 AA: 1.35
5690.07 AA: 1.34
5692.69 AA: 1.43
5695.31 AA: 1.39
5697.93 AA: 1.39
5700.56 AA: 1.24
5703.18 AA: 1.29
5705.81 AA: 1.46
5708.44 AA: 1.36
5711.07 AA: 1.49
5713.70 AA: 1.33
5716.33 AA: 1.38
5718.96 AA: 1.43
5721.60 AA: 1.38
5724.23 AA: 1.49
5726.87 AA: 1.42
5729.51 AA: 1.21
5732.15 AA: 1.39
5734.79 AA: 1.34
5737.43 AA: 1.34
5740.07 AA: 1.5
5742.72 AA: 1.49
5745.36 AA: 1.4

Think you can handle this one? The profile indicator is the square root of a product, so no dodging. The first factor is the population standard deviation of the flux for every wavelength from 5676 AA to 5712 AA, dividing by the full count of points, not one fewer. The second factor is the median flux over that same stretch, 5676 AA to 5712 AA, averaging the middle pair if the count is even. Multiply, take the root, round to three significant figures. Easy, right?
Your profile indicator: 0.312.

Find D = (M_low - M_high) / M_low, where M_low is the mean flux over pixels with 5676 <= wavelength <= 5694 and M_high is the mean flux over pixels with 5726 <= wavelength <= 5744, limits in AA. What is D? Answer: -0.014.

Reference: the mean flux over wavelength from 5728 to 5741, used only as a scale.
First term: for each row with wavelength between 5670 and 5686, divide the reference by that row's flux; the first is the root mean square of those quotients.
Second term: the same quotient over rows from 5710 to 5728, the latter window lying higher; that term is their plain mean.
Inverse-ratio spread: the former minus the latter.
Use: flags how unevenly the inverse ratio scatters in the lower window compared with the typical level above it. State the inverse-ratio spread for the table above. 0.04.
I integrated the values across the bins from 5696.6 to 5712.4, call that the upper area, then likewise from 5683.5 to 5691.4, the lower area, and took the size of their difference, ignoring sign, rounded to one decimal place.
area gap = 11.1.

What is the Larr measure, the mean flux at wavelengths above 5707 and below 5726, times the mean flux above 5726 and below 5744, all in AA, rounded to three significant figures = 1.95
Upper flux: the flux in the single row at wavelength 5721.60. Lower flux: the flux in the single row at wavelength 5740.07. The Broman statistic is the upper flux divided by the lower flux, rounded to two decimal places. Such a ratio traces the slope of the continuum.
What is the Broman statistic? 0.92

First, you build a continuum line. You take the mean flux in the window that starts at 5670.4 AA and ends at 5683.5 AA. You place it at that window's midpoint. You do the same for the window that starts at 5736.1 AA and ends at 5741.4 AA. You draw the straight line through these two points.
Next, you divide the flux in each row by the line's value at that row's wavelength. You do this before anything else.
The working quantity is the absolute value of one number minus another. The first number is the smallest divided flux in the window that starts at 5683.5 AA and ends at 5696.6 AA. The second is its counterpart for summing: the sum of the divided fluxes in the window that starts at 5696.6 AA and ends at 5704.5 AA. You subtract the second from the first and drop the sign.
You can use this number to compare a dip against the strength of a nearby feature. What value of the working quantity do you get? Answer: 1.9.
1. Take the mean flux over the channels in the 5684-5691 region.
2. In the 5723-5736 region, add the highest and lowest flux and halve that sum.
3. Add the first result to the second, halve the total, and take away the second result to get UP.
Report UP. -0.005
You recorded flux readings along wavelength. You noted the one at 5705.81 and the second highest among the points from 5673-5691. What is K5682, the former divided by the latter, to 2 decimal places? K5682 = 1.04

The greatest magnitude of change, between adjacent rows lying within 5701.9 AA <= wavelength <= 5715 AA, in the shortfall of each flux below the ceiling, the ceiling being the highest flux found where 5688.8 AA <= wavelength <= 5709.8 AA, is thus 0.170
